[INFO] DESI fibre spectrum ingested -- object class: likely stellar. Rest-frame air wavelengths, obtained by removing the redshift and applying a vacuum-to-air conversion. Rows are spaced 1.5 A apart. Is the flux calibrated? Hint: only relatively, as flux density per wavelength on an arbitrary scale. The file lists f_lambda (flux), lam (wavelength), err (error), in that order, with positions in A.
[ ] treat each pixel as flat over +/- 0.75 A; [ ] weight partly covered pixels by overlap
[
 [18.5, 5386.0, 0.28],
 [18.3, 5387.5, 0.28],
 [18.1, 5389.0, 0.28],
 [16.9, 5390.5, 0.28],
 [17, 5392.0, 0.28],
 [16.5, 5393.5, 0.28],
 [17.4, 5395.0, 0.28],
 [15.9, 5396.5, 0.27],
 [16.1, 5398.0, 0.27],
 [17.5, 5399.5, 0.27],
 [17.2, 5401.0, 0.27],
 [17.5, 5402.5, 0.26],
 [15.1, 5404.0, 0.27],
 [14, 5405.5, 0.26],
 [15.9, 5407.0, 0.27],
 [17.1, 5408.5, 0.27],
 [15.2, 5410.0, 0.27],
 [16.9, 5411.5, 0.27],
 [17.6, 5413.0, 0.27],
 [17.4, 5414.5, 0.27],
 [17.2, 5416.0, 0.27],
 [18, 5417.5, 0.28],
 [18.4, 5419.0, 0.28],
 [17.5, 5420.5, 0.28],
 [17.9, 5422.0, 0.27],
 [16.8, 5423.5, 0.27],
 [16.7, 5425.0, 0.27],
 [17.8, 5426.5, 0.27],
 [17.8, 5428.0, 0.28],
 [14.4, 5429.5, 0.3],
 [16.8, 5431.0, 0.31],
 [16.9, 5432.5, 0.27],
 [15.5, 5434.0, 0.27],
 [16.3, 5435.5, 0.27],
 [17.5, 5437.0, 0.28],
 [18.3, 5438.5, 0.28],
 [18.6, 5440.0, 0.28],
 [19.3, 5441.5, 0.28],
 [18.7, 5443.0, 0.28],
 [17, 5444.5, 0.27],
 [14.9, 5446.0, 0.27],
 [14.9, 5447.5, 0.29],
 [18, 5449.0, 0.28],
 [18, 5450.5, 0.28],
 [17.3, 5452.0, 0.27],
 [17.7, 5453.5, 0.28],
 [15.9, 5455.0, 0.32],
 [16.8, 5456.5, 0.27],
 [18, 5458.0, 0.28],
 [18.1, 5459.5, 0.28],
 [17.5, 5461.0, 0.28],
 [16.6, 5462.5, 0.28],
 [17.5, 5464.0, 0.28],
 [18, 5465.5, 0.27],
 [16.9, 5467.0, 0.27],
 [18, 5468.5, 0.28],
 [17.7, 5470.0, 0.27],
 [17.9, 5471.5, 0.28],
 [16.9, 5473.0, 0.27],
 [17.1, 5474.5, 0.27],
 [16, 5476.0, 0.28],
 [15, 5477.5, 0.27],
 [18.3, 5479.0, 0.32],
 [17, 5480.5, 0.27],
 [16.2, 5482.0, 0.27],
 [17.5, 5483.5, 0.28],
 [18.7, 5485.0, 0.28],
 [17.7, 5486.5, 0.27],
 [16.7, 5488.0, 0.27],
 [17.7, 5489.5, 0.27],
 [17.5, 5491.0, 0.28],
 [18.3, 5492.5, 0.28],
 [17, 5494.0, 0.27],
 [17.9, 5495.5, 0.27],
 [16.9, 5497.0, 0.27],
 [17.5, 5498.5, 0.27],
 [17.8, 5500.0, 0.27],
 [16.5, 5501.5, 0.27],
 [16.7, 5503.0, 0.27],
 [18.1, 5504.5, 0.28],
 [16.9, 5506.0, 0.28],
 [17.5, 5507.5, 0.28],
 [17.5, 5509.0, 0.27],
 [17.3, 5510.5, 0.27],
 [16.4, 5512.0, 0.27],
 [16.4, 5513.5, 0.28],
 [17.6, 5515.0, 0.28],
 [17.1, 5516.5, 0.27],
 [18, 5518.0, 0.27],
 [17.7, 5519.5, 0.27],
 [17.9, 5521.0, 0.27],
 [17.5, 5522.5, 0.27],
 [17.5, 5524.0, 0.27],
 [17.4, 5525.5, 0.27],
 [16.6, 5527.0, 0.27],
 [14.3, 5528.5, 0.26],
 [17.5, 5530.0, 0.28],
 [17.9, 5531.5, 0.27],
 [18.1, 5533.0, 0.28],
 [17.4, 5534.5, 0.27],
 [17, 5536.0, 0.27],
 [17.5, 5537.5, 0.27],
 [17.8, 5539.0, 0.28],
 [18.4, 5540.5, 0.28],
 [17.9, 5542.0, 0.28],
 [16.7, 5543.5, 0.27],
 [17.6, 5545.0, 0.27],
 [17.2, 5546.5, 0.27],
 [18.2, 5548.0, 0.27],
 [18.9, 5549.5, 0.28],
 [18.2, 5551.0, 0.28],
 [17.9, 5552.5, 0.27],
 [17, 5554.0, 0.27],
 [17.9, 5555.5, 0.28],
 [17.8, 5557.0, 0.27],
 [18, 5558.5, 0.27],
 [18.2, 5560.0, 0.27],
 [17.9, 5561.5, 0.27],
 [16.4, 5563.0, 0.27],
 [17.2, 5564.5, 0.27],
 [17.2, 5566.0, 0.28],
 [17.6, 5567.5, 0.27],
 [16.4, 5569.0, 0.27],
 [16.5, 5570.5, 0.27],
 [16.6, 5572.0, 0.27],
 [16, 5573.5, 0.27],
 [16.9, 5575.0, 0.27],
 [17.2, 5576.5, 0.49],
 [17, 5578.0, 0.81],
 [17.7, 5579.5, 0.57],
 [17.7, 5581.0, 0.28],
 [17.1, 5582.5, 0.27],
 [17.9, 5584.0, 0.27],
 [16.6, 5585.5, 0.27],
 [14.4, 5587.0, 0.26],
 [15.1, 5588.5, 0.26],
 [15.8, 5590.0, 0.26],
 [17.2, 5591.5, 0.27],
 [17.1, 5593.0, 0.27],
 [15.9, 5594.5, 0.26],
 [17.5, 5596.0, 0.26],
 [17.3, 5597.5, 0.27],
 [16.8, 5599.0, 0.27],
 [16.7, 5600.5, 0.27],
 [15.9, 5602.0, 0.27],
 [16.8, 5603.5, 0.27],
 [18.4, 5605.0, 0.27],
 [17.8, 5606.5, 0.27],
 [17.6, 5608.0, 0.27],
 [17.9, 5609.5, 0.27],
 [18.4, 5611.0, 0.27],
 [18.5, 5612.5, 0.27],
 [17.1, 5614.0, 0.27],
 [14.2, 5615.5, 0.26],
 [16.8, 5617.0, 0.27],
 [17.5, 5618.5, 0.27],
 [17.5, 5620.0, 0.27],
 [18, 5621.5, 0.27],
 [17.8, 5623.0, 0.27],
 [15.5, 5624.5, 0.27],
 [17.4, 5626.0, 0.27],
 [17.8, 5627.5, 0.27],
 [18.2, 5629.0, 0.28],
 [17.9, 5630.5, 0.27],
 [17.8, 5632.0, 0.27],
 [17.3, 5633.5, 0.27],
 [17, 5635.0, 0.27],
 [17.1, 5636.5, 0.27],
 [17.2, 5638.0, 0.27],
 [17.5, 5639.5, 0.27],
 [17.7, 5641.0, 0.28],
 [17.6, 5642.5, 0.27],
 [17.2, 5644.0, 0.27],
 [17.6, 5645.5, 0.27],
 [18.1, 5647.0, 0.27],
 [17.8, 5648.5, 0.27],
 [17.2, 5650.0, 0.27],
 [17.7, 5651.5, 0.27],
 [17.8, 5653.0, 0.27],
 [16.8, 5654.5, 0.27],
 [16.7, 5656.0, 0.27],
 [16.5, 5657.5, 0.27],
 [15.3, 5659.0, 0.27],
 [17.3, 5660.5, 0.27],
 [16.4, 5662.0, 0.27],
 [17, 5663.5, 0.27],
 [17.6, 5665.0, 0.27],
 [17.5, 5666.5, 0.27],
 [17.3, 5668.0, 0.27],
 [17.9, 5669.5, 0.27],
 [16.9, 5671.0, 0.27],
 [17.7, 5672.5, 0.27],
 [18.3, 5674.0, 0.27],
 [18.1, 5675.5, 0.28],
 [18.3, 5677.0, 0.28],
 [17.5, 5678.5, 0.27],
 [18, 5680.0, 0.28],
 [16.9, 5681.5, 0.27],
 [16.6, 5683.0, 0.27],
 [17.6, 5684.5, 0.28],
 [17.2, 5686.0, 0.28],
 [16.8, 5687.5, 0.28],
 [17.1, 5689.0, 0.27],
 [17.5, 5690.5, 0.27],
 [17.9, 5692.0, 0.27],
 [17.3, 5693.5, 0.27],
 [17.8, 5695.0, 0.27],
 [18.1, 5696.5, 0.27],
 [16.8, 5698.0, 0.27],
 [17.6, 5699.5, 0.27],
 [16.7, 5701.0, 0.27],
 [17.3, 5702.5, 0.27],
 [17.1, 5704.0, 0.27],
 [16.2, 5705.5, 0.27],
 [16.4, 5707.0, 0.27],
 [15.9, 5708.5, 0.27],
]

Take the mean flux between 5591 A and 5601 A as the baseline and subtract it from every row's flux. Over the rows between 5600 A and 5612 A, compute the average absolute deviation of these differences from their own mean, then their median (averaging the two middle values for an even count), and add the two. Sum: 1.5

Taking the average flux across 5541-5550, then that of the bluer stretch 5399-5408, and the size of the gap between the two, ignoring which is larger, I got 1.55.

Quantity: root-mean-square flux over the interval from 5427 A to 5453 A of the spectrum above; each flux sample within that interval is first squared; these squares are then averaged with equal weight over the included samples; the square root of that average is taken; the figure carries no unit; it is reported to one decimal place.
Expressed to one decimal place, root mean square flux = 17.1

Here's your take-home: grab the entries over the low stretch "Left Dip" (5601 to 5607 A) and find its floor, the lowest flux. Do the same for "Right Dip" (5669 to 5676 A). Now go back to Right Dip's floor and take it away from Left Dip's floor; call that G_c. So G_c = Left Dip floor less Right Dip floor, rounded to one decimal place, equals -1.0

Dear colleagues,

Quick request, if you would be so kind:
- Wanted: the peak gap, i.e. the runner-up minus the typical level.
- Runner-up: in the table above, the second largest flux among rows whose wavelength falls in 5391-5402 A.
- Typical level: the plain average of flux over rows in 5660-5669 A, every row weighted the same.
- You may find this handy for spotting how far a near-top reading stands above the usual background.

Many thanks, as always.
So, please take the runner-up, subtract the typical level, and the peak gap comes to 0.2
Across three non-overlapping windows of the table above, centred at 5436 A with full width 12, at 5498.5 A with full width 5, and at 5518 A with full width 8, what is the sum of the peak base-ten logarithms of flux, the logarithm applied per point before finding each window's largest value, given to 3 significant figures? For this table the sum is 3.79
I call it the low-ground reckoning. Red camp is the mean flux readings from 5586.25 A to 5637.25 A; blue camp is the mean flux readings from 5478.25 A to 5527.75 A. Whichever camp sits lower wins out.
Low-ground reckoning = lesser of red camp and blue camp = 17.06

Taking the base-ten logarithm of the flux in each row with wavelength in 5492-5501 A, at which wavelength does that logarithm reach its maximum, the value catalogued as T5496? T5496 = 5492.5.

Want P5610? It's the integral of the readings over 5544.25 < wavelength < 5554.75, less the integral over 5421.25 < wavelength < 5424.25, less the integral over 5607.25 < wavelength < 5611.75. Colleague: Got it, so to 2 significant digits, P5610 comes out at 55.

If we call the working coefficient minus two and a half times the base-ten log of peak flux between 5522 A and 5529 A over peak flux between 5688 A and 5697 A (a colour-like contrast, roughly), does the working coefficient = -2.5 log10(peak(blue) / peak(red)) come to 0.04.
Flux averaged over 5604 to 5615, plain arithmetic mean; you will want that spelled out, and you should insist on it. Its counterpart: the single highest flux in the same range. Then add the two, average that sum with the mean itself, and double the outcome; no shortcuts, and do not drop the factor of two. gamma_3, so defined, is 54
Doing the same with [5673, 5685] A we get 54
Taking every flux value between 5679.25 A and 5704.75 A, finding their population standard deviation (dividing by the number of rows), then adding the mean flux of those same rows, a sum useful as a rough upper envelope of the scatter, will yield 17.8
